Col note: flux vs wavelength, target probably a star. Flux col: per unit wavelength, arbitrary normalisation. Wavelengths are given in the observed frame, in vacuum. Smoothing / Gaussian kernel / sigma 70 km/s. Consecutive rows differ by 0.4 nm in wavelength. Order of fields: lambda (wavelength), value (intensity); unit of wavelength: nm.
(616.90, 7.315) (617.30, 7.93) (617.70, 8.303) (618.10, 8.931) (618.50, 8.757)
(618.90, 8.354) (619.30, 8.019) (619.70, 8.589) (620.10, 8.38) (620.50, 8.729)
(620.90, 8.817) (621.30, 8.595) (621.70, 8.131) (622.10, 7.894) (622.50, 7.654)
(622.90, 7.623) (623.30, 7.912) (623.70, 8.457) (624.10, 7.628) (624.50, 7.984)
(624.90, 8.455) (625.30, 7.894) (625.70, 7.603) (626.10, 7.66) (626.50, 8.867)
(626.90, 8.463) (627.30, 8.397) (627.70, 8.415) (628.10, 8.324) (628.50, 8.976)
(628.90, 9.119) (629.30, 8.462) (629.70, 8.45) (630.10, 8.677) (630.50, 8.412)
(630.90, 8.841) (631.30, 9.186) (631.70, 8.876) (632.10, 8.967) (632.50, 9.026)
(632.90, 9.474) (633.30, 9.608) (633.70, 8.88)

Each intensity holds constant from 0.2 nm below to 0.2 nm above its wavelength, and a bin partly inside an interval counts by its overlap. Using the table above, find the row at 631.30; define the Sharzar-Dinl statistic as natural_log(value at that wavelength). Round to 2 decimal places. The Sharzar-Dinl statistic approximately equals 2.22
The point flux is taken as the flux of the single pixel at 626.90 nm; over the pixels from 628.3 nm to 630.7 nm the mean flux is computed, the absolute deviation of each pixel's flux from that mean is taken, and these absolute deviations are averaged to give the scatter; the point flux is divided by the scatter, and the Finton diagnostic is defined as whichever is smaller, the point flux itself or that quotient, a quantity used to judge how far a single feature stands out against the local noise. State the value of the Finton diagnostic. 8.5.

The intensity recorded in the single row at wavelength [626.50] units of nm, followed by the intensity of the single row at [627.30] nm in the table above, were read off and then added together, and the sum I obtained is 17.3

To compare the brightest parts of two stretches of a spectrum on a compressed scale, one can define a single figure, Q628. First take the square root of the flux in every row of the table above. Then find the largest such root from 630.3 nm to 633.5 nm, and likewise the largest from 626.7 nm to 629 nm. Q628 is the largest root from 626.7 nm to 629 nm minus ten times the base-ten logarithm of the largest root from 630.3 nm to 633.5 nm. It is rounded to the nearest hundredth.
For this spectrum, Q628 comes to -1.89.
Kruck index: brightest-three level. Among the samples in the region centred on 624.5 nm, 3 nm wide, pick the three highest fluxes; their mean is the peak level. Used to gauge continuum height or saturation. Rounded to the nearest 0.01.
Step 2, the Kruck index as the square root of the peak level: 2.88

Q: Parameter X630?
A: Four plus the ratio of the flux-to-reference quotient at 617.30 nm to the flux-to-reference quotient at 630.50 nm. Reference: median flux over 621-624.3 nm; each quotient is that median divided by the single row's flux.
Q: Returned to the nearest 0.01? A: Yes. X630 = 5.06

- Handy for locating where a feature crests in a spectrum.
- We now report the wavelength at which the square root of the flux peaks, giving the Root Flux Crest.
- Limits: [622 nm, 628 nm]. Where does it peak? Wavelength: 626.50 nm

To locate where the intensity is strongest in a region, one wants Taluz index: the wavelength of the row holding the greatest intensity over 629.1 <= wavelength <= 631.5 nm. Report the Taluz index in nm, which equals 631.30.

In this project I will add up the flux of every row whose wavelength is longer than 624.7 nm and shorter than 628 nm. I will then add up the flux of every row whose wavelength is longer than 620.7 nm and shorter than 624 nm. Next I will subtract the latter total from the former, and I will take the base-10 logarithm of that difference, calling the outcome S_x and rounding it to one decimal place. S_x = -0.2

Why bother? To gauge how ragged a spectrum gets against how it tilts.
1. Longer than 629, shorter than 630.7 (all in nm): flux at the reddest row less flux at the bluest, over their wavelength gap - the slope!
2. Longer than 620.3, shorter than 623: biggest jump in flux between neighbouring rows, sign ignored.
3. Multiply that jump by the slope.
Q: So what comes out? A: -0.02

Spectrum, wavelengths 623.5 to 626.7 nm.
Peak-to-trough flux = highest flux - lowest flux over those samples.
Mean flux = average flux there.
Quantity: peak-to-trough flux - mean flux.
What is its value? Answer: -6.8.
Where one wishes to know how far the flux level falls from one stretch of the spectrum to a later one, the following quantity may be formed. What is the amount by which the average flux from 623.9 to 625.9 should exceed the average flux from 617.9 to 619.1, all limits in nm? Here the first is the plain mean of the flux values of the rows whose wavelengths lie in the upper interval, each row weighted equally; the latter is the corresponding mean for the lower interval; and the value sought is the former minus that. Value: -0.77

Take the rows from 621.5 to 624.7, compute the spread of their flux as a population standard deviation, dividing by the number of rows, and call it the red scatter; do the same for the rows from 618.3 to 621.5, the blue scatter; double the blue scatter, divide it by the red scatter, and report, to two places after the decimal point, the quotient 1.85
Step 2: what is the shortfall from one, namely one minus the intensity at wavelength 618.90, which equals -7.35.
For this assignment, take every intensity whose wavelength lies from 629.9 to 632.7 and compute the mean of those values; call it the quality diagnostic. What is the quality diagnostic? 8.9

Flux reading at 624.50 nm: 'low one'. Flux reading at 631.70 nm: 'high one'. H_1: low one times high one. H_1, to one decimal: 70.9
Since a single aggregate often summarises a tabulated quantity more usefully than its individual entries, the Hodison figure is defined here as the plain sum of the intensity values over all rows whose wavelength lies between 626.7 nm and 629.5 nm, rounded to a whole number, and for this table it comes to 60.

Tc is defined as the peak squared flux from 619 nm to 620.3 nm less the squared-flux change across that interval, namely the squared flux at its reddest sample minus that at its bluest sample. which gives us 68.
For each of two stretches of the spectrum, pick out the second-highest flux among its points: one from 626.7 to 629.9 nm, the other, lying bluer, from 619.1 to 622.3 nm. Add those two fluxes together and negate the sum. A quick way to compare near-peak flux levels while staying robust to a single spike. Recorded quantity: -17.7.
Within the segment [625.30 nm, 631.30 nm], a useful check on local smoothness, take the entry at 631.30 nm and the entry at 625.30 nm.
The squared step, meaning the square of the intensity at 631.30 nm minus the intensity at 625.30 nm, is 1.67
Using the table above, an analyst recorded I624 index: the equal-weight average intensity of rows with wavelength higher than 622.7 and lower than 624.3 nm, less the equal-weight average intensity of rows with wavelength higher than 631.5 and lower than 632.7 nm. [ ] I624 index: -1.05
